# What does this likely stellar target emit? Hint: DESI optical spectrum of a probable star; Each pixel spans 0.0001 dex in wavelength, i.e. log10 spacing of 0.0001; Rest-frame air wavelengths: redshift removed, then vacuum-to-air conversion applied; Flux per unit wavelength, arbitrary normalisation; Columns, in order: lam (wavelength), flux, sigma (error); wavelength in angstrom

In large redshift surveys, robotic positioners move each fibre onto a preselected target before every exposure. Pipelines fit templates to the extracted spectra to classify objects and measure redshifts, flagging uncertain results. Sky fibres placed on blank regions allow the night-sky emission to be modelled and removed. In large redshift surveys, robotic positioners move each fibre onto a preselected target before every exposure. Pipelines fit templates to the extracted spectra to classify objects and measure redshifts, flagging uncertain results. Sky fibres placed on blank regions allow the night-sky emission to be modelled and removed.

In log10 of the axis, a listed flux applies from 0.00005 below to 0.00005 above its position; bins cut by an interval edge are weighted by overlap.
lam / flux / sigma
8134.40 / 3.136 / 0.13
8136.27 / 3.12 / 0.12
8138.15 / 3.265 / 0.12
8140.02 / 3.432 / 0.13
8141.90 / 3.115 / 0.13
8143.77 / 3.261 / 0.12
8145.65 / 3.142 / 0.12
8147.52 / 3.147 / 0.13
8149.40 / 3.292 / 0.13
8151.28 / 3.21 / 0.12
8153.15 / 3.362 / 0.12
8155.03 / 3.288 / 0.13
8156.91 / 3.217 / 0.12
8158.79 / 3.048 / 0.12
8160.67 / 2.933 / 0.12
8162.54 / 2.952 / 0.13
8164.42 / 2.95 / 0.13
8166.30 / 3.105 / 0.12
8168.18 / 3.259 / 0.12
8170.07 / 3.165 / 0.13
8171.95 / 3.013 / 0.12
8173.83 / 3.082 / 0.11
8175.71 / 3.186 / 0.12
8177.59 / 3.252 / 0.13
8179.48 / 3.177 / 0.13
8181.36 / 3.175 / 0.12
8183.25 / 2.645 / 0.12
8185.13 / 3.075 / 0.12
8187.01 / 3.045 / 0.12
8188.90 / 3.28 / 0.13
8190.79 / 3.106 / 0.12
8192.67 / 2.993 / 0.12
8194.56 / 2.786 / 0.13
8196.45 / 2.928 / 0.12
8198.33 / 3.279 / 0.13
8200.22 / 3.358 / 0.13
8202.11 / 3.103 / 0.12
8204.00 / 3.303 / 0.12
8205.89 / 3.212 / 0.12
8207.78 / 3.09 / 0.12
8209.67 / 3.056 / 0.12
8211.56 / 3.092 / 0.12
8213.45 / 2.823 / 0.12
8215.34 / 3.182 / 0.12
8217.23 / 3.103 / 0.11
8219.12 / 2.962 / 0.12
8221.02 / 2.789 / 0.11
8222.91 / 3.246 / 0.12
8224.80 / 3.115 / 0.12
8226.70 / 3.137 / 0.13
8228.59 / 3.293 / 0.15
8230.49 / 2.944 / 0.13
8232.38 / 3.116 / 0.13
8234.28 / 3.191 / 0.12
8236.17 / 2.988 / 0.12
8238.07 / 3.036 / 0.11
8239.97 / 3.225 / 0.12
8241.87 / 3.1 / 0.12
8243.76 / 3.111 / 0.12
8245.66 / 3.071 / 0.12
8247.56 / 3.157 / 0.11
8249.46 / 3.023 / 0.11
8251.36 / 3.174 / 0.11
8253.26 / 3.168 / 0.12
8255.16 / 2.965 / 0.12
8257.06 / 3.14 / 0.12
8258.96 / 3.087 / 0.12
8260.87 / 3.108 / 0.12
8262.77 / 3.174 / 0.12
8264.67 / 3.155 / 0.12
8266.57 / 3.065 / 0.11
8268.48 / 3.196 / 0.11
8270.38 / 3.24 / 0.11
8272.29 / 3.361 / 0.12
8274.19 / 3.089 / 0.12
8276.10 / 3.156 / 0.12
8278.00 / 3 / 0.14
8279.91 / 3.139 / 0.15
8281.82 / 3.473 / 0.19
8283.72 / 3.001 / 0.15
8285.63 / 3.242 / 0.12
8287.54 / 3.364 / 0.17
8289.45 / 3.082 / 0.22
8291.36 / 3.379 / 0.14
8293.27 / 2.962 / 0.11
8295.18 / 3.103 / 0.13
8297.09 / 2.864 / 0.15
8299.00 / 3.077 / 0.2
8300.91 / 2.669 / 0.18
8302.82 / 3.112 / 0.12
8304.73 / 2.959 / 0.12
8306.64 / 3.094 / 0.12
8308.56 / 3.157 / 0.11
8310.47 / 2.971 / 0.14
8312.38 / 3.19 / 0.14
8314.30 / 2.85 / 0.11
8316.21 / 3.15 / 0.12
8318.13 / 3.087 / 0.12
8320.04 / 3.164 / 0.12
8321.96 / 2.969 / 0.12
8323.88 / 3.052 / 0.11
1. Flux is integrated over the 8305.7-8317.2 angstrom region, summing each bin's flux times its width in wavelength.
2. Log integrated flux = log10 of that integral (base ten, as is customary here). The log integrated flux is 1.547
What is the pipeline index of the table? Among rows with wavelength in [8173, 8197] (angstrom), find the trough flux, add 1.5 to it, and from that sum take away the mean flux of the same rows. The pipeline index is 1.1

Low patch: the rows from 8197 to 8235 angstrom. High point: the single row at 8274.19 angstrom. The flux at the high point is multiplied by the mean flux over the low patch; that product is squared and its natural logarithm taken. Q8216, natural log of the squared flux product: 4.53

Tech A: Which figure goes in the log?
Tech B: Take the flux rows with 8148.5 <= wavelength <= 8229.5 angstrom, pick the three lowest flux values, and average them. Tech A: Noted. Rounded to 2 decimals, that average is 2.74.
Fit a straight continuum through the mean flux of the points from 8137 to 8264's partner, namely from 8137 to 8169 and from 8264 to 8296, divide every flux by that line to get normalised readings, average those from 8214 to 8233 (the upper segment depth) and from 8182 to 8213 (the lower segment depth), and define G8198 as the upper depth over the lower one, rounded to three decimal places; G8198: 1.001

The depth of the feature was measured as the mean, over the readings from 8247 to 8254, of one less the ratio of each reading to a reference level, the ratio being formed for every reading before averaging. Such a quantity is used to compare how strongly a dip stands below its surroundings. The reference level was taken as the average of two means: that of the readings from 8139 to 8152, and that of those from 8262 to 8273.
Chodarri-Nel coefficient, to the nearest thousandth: 0.026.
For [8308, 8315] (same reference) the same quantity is 0.053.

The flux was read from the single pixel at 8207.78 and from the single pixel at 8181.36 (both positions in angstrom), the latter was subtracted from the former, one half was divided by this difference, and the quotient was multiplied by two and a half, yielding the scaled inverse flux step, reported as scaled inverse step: -15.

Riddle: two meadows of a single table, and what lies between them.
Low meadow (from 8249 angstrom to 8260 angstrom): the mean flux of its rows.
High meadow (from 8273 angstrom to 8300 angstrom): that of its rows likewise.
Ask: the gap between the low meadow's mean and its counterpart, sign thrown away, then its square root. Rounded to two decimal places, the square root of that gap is 0.21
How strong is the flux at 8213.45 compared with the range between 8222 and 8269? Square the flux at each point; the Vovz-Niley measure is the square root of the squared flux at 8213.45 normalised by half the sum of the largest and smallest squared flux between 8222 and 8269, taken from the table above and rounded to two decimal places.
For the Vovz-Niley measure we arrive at 0.90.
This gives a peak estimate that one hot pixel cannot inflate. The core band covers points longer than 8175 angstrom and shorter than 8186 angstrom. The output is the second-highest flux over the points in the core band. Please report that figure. 3.186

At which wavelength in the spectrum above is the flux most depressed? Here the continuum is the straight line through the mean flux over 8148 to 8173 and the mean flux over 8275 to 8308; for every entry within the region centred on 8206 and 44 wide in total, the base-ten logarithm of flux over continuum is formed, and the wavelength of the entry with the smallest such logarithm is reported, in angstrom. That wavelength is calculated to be 8194.56 angstrom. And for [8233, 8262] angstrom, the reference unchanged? 8255.16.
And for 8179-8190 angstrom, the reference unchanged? 8183.25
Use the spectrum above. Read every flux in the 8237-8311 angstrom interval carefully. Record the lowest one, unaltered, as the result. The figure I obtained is 2.669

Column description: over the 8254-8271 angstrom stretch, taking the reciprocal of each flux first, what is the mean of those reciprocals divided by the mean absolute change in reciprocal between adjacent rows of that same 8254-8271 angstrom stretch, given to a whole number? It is 41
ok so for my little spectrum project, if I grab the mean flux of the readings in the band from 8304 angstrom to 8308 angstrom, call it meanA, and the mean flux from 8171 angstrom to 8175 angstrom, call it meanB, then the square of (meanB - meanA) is 0.000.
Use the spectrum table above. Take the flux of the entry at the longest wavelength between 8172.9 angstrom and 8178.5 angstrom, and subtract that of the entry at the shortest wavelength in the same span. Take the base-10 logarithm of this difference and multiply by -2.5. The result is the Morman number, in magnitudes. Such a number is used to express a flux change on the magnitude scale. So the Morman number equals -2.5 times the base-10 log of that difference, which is 1.9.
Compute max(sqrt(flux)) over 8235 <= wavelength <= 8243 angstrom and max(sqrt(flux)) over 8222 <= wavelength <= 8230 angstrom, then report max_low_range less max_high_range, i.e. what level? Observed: 0.019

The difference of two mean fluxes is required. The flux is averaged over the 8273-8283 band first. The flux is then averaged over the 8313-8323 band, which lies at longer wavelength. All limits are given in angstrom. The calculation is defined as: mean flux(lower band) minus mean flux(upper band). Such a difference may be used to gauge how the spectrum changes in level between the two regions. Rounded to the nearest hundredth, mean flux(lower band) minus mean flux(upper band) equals 0.13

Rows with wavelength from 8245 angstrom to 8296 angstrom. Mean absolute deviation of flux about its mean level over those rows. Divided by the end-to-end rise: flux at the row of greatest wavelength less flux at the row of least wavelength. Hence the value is 3.0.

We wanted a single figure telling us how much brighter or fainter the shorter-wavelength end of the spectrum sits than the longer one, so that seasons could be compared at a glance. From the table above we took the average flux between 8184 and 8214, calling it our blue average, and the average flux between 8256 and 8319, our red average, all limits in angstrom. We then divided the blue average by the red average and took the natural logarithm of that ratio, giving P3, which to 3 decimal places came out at -0.005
